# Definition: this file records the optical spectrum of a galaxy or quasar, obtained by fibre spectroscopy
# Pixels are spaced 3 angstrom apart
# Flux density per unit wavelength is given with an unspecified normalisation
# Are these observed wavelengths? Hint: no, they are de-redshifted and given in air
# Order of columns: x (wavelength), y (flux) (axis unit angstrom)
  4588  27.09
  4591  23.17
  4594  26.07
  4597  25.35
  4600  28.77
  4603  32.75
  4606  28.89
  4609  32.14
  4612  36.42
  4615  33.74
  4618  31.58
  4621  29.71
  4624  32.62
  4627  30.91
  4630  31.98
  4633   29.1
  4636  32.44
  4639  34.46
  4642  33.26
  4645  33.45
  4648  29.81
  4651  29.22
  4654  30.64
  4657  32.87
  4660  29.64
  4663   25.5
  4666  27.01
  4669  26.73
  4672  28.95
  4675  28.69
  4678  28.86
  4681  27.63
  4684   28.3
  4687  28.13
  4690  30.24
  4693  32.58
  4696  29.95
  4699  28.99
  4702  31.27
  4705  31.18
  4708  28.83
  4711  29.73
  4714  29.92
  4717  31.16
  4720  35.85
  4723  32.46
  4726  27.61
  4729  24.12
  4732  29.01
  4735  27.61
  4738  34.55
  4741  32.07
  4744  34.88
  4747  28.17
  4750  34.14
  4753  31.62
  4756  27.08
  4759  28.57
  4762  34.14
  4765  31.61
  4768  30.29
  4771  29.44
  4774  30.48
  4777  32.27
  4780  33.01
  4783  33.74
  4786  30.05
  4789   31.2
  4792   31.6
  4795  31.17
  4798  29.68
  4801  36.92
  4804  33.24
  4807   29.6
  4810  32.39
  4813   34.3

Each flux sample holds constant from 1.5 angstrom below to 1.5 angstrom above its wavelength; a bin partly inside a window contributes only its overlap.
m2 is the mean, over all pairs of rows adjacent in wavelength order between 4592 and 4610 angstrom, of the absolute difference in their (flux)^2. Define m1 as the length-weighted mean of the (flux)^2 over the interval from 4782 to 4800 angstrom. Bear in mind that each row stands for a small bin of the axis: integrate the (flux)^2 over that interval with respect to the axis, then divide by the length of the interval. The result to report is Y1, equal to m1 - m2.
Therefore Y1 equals 803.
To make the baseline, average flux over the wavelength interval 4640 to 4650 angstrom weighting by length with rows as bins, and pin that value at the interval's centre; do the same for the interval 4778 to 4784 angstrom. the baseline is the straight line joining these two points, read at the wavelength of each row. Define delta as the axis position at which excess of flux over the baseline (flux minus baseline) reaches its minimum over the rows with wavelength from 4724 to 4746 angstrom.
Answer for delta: 4729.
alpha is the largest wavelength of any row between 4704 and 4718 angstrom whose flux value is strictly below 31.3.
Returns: 4717 angstrom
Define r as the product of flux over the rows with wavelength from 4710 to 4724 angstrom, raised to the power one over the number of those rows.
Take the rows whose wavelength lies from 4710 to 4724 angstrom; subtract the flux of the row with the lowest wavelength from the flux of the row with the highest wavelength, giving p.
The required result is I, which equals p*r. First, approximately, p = 2.7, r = 31.7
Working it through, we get 87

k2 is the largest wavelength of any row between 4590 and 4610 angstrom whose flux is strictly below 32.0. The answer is 4606 angstrom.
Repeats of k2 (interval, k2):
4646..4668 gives 4666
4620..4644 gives 4633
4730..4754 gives 4753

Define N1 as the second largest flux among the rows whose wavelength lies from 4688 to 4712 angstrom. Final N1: 31.27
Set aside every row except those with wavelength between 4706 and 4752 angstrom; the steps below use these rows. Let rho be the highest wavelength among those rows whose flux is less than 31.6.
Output 4747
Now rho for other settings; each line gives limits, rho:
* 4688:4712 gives 4711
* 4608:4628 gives 4627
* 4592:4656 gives 4654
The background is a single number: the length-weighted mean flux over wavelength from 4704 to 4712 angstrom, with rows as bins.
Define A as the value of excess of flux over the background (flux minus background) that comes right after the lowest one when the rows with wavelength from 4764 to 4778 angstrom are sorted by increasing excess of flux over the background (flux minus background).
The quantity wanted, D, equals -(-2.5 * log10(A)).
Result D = -0.9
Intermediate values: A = 0.4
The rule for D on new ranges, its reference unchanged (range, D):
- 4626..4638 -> 0.1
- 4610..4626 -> 0.6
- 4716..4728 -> 0.3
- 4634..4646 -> 1.3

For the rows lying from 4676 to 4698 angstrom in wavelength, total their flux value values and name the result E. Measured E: 206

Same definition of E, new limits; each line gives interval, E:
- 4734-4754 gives 223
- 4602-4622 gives 225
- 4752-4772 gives 213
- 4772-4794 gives 222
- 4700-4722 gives 218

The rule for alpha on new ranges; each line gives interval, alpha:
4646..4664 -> 4663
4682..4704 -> 4702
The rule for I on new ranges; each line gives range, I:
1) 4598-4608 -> 4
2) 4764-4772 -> -66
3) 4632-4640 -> 171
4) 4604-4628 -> 64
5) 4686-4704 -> 95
